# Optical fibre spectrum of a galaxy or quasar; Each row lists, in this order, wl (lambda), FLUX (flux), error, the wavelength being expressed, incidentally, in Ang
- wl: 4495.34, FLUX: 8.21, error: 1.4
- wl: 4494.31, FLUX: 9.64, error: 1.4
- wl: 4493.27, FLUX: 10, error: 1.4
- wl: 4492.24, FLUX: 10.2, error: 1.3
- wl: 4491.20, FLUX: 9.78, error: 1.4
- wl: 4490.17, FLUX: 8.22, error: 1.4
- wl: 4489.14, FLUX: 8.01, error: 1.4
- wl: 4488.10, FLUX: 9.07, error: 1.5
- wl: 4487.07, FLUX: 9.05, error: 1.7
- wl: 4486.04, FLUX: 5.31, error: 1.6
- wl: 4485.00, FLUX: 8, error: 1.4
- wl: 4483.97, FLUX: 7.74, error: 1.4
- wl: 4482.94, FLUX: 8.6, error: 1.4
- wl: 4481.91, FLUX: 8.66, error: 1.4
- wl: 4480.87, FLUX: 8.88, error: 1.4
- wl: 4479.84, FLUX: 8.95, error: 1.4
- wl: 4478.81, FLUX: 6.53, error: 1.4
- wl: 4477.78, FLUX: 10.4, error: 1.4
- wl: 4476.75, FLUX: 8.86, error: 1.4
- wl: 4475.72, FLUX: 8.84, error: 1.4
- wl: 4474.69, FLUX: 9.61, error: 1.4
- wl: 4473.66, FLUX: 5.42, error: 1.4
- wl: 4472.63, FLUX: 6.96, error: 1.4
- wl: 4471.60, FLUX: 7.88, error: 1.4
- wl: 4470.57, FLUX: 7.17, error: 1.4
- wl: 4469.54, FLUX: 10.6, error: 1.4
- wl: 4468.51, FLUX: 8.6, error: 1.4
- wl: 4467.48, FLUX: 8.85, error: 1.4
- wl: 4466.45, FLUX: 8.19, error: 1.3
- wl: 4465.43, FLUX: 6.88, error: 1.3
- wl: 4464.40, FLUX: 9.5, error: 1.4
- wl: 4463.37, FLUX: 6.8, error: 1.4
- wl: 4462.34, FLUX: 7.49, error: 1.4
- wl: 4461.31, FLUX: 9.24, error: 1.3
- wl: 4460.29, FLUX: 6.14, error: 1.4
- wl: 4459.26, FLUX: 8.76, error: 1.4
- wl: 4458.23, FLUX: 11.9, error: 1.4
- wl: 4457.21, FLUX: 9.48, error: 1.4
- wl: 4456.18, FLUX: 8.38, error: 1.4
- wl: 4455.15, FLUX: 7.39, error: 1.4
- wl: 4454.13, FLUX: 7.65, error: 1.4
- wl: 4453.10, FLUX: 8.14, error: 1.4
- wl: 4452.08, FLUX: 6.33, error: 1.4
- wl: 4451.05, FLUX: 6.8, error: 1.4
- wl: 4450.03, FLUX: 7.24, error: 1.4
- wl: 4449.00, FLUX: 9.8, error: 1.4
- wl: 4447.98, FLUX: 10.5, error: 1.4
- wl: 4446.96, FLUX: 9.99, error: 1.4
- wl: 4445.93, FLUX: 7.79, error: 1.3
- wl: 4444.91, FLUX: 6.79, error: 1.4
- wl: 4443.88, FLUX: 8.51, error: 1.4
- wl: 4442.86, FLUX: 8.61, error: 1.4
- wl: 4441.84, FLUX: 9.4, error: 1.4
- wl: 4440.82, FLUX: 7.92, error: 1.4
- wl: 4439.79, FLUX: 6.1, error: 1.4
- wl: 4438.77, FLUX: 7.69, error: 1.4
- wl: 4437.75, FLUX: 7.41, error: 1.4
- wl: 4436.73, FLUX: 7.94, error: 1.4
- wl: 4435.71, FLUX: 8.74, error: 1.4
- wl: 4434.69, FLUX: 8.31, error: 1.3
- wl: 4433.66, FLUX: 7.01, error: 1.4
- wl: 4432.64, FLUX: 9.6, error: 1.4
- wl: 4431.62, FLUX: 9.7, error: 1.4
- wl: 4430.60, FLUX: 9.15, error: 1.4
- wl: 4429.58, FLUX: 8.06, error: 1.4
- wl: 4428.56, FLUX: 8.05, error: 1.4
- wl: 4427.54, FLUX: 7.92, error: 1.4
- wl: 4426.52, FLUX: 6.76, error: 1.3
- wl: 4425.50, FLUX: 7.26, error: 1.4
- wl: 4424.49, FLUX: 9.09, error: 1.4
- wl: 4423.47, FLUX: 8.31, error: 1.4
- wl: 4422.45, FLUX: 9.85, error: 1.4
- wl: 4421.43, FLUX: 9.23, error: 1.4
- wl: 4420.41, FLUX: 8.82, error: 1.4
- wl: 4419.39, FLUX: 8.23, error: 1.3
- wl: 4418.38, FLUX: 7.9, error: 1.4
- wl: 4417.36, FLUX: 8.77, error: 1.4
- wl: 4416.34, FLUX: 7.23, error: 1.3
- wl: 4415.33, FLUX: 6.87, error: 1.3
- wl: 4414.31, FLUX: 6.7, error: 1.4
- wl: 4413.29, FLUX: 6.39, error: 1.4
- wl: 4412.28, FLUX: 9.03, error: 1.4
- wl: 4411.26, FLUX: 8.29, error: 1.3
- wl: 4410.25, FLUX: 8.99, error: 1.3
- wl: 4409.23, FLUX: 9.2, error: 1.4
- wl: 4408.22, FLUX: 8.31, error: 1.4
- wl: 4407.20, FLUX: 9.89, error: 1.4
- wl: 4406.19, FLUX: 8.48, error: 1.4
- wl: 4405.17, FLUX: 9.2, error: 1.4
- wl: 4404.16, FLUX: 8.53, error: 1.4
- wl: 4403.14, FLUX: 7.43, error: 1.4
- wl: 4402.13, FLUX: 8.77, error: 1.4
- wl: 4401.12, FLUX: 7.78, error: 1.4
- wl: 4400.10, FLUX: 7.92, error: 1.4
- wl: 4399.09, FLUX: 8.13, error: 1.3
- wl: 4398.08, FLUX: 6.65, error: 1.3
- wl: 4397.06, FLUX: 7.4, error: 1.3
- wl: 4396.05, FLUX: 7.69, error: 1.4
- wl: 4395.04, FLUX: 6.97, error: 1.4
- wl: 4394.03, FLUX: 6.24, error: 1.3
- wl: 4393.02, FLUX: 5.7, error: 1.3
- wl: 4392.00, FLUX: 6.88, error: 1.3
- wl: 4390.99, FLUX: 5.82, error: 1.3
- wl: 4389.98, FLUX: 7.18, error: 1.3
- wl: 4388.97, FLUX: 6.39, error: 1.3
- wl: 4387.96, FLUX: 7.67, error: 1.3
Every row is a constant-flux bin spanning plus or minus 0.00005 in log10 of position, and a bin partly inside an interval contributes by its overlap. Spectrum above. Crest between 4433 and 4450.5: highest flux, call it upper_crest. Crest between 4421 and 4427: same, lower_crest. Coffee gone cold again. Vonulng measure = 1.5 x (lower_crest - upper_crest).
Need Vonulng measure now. -1.0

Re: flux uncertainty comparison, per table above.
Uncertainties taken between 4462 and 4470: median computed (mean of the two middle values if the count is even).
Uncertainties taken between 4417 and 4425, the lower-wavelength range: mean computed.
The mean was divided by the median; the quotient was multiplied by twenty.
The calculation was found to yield 19.8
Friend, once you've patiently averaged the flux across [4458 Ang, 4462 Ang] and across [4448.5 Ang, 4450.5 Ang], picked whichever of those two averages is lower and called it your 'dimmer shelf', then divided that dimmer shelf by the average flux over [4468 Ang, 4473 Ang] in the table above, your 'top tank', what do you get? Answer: 1.03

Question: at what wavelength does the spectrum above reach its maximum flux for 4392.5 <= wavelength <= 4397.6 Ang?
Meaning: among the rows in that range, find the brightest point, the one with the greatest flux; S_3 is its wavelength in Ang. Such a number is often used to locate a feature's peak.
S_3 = 4396.05 Ang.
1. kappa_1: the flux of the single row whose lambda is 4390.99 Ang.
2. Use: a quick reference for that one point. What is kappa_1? 5.82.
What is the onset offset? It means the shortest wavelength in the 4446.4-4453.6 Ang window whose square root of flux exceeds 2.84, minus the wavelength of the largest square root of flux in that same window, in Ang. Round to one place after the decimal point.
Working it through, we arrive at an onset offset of -1.0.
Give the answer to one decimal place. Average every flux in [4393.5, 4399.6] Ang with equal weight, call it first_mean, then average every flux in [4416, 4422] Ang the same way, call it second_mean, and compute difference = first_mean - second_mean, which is -1.2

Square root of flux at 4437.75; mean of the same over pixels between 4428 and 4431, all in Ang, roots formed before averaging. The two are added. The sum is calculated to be 5.62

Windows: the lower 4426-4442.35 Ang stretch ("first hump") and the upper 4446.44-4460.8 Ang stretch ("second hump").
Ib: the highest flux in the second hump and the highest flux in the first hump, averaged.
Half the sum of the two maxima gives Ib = 10.8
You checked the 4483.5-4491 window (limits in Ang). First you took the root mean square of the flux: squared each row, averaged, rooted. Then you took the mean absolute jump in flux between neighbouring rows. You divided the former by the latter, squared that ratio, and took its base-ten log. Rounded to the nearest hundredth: 1.56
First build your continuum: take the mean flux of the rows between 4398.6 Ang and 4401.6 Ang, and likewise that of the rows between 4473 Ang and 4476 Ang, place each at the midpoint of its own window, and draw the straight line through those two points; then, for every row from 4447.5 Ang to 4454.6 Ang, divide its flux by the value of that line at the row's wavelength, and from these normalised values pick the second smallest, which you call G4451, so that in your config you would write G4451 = 0.86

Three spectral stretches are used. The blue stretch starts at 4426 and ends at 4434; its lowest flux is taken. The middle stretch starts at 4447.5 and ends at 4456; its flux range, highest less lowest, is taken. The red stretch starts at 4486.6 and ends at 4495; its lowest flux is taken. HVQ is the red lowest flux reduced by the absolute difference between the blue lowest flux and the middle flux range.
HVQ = 5.4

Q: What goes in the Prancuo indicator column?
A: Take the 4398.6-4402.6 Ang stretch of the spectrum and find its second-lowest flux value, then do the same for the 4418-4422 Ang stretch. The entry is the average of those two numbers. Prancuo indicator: 8.1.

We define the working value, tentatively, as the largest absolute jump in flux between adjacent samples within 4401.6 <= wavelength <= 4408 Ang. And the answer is 1.4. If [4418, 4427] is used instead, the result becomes 1.8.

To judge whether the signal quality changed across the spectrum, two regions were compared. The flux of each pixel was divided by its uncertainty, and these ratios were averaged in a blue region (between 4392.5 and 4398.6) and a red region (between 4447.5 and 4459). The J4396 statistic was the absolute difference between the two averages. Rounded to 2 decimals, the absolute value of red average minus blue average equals 1.00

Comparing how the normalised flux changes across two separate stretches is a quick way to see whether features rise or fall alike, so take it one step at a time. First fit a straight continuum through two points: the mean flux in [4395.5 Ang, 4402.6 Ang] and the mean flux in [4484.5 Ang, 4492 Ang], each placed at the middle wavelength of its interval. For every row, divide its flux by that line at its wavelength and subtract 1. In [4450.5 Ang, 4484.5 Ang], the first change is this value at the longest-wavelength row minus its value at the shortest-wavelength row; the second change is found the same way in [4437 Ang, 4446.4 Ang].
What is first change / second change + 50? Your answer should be 52.3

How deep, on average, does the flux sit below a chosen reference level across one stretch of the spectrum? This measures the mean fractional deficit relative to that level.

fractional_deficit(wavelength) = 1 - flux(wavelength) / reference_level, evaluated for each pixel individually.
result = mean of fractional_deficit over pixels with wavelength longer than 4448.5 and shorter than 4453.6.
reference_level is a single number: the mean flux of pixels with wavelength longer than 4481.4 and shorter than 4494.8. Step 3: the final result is 0.11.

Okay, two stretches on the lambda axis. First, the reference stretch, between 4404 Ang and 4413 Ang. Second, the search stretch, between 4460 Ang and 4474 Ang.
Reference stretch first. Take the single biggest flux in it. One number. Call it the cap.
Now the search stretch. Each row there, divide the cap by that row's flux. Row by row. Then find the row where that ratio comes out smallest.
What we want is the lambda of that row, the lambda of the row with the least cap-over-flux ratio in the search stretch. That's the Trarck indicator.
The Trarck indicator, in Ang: 4469.54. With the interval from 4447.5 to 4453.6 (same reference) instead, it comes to 4447.98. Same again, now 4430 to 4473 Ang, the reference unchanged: 4458.23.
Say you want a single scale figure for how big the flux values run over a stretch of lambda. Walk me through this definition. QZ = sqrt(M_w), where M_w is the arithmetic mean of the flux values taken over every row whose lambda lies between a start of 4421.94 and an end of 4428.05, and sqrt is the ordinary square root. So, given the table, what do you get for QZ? 2.86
